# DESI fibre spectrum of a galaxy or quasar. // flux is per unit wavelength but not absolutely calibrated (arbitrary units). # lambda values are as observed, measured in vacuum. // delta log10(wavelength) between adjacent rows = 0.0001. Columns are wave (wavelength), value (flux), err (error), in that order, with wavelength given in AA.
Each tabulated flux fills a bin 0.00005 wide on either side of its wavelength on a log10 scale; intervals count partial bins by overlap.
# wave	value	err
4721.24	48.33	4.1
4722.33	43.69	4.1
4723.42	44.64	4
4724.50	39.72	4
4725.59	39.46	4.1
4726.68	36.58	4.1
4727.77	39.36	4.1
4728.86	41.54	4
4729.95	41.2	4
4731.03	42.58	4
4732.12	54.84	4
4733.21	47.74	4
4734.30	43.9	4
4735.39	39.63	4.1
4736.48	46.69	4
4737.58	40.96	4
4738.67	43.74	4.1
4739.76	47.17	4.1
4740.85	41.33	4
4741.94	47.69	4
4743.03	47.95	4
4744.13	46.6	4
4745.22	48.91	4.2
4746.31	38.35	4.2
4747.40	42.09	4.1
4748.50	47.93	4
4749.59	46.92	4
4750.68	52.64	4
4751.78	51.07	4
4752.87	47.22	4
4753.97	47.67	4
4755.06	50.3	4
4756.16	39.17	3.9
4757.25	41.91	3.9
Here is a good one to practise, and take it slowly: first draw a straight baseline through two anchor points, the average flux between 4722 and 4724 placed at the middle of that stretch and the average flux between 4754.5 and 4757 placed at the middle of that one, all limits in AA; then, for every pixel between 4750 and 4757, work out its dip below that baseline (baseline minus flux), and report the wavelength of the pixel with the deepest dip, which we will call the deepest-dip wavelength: 4756.16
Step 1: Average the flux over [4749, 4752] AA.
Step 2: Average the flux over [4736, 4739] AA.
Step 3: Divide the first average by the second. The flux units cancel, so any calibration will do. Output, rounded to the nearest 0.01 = 1.15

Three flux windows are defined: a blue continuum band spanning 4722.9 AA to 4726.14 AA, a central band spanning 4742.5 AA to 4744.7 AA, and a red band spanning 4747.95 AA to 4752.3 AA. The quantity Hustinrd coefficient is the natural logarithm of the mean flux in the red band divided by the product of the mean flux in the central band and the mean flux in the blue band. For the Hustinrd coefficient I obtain -3.67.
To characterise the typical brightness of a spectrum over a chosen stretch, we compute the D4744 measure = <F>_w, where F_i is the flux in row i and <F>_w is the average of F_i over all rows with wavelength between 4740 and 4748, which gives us 45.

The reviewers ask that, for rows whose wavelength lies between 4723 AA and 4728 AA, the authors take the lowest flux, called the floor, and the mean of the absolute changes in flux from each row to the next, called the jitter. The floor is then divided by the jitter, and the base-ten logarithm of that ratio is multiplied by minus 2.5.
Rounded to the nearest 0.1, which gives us -2.8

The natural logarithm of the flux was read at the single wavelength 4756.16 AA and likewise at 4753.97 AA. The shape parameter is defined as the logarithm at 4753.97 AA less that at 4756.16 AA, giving 0.20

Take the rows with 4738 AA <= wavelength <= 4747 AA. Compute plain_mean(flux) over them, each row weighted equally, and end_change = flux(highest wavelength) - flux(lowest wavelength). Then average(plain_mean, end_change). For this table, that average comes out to 20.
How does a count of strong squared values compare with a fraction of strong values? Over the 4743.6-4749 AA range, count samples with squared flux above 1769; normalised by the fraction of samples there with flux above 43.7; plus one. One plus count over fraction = 7.7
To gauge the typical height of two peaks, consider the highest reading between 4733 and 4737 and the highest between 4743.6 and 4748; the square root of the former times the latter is 48.3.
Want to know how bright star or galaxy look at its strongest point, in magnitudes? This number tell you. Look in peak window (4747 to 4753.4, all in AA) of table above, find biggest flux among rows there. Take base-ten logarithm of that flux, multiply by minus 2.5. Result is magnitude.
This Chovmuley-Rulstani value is -4.30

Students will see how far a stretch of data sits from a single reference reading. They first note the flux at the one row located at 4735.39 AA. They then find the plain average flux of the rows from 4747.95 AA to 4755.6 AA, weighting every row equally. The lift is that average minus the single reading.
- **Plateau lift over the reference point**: 9.5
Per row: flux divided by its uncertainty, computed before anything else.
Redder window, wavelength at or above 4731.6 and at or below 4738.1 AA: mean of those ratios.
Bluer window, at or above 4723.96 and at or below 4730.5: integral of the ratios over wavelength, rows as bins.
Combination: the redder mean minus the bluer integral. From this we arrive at -53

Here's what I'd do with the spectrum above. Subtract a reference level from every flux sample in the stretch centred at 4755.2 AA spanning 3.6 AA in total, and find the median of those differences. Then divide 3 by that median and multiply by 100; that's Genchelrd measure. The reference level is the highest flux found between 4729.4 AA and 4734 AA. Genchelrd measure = -42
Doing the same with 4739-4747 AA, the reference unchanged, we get -39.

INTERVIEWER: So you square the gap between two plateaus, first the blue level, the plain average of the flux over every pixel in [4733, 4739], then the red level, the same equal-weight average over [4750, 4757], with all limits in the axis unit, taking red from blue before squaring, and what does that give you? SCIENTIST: 18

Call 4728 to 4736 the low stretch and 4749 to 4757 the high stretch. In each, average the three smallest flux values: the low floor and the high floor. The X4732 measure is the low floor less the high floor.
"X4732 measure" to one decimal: -3.6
